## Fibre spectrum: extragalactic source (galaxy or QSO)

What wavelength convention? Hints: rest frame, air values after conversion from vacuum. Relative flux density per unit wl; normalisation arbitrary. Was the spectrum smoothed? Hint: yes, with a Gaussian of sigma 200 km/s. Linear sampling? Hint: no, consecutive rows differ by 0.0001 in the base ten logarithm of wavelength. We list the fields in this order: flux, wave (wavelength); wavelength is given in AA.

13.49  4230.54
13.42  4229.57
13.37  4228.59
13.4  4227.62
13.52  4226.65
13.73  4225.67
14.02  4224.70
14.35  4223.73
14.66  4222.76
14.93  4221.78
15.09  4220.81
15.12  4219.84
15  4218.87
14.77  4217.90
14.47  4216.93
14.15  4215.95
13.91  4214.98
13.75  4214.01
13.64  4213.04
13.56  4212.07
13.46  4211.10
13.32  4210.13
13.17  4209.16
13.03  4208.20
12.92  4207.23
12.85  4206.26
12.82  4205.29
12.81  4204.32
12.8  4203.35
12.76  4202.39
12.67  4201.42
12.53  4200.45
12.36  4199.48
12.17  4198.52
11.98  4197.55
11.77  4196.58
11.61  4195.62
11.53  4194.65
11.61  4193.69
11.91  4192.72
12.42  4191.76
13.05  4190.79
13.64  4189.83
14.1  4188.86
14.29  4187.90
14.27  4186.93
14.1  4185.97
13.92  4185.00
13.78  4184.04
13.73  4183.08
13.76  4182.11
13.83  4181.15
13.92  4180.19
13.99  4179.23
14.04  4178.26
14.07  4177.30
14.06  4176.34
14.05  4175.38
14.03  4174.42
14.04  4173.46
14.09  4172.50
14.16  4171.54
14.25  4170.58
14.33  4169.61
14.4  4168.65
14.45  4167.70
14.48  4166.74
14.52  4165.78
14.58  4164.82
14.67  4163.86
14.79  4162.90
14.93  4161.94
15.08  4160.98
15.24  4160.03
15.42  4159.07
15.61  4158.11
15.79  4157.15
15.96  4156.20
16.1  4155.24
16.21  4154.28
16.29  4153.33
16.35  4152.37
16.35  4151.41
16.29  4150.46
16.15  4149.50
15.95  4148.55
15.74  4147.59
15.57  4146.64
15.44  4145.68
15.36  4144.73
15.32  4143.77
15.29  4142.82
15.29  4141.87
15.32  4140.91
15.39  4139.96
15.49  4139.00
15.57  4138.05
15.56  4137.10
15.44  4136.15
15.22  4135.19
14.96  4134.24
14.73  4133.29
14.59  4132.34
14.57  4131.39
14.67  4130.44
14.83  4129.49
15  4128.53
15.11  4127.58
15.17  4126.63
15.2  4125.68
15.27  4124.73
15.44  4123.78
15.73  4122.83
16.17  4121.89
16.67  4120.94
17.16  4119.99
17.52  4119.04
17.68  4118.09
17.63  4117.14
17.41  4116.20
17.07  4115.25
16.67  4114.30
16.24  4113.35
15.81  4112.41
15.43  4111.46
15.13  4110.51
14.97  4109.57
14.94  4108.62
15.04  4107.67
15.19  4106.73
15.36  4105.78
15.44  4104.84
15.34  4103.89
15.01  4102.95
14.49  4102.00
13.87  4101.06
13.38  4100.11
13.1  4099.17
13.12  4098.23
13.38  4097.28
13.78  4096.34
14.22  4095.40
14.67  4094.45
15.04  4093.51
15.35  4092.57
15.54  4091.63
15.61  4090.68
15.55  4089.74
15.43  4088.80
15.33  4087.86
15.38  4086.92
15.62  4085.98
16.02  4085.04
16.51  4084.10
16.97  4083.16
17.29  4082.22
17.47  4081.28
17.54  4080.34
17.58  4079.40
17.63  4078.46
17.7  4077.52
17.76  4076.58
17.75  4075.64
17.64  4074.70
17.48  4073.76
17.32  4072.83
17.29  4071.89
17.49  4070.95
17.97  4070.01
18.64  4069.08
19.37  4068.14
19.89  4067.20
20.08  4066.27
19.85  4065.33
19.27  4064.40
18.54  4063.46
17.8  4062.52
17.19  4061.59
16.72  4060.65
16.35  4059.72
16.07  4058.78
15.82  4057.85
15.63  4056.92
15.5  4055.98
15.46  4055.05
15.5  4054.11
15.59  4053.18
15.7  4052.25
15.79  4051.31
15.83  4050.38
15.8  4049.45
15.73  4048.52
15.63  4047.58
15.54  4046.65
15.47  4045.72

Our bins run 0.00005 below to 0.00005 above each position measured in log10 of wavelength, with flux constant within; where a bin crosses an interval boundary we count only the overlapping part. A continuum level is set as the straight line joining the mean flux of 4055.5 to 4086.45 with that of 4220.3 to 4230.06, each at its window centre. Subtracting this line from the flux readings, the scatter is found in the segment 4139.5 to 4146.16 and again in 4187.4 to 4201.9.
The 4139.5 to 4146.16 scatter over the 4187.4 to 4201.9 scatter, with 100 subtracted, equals -99.9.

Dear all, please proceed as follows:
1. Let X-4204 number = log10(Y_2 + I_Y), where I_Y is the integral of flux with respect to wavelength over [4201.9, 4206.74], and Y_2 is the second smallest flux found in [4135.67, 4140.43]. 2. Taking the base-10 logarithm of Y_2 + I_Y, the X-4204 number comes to 1.89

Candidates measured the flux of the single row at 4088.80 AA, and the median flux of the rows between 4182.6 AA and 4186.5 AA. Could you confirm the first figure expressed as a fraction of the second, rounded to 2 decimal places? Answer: 1.11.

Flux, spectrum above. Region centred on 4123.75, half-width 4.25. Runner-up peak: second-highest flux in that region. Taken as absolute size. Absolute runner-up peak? 16.7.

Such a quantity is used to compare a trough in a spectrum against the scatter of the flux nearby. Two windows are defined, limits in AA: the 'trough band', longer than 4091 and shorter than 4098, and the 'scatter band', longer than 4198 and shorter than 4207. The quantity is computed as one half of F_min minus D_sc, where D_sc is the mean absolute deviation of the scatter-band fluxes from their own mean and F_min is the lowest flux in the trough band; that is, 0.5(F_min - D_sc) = 6.6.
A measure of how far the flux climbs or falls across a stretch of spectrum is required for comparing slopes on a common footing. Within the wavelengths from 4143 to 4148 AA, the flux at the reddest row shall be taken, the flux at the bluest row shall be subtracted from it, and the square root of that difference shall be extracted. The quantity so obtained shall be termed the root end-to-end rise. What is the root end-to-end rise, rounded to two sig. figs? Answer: 0.65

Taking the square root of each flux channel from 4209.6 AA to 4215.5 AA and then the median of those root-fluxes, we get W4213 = 3.69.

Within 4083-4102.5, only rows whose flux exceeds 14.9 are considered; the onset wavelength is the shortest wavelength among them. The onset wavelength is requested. 4083.16 AA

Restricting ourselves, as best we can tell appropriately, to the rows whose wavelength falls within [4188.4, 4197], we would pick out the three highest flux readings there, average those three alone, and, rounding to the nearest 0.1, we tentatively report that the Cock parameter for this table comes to 13.6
